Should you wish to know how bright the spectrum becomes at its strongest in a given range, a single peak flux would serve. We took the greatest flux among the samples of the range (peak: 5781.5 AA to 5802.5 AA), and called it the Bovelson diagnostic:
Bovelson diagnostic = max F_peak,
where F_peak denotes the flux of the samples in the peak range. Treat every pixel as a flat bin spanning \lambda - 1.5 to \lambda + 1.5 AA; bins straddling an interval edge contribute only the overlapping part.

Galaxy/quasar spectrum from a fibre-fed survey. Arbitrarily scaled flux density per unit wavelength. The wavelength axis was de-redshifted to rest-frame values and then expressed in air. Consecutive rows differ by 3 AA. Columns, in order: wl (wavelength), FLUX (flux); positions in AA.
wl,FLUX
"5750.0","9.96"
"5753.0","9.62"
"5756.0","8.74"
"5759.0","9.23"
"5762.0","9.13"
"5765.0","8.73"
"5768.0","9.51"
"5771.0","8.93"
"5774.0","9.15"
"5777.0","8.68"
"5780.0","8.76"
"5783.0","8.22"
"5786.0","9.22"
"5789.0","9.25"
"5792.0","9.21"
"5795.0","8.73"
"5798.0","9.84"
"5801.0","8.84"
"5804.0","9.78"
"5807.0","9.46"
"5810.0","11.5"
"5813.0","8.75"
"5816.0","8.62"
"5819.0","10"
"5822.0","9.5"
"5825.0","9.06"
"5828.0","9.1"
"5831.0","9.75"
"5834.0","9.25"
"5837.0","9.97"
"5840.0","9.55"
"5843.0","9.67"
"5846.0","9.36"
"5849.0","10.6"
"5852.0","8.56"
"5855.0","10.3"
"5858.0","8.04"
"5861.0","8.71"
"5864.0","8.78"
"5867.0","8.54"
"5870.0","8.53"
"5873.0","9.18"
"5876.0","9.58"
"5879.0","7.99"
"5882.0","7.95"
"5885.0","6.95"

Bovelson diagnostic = 9.84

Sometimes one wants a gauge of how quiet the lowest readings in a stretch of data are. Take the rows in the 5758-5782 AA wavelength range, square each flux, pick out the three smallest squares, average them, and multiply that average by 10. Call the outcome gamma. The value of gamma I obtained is 761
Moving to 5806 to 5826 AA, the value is 777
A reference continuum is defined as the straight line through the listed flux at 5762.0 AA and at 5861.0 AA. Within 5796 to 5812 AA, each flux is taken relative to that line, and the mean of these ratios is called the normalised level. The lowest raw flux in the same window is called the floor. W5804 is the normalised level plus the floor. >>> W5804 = 9.9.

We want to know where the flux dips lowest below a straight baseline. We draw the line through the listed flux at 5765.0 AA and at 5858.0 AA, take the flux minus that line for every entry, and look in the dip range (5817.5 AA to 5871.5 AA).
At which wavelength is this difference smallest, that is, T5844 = 5858.0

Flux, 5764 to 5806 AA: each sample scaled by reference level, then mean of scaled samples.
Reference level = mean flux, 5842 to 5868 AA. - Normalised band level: 0.99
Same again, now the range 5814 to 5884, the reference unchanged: 1.00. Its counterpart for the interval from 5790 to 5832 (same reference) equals 1.03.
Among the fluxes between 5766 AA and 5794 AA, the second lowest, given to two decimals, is 8.68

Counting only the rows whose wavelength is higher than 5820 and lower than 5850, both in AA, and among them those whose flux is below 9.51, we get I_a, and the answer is 5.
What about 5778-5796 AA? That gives 6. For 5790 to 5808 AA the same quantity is 4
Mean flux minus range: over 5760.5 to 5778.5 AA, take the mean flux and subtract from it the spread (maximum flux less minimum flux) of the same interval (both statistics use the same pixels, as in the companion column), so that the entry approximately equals 8.2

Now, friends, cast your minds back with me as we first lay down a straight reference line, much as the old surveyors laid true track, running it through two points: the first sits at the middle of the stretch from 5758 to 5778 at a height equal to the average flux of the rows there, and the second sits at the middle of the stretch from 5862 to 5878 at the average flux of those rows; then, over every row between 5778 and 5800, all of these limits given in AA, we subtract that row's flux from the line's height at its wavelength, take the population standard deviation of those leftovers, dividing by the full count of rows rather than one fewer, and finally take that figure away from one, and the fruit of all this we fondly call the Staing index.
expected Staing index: 0.52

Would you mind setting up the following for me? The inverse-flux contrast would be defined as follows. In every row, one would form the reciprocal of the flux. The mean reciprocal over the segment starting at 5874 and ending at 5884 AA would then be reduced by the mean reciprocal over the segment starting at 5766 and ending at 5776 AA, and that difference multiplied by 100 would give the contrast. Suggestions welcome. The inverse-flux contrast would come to 1.0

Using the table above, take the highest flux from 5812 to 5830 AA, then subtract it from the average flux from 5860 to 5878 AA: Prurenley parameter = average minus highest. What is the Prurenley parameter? -1.1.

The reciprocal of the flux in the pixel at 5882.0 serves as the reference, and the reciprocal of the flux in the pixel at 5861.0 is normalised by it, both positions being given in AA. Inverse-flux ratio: 0.91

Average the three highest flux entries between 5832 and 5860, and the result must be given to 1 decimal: 10.3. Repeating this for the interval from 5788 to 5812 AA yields 10.4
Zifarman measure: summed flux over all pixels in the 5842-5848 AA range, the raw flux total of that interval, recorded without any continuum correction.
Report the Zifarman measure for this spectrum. 19.0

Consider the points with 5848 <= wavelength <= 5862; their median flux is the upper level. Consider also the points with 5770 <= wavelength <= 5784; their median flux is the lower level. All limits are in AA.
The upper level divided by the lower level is 0.99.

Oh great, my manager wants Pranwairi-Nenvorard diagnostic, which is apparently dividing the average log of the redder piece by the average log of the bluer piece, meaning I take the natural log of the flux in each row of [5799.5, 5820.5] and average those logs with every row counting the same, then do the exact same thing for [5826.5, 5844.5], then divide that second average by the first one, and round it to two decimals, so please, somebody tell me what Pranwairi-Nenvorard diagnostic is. 1.00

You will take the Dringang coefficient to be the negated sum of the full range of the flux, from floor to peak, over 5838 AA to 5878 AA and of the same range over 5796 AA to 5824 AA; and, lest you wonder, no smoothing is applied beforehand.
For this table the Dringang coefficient -5.4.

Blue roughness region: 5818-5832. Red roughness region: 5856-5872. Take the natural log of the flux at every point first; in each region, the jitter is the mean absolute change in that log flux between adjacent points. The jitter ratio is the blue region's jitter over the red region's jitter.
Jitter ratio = 1.5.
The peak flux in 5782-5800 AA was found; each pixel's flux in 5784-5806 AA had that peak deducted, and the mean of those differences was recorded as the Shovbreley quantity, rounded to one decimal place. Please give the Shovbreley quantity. -0.6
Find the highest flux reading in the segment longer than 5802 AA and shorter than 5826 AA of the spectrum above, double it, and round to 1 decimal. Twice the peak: 23.0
